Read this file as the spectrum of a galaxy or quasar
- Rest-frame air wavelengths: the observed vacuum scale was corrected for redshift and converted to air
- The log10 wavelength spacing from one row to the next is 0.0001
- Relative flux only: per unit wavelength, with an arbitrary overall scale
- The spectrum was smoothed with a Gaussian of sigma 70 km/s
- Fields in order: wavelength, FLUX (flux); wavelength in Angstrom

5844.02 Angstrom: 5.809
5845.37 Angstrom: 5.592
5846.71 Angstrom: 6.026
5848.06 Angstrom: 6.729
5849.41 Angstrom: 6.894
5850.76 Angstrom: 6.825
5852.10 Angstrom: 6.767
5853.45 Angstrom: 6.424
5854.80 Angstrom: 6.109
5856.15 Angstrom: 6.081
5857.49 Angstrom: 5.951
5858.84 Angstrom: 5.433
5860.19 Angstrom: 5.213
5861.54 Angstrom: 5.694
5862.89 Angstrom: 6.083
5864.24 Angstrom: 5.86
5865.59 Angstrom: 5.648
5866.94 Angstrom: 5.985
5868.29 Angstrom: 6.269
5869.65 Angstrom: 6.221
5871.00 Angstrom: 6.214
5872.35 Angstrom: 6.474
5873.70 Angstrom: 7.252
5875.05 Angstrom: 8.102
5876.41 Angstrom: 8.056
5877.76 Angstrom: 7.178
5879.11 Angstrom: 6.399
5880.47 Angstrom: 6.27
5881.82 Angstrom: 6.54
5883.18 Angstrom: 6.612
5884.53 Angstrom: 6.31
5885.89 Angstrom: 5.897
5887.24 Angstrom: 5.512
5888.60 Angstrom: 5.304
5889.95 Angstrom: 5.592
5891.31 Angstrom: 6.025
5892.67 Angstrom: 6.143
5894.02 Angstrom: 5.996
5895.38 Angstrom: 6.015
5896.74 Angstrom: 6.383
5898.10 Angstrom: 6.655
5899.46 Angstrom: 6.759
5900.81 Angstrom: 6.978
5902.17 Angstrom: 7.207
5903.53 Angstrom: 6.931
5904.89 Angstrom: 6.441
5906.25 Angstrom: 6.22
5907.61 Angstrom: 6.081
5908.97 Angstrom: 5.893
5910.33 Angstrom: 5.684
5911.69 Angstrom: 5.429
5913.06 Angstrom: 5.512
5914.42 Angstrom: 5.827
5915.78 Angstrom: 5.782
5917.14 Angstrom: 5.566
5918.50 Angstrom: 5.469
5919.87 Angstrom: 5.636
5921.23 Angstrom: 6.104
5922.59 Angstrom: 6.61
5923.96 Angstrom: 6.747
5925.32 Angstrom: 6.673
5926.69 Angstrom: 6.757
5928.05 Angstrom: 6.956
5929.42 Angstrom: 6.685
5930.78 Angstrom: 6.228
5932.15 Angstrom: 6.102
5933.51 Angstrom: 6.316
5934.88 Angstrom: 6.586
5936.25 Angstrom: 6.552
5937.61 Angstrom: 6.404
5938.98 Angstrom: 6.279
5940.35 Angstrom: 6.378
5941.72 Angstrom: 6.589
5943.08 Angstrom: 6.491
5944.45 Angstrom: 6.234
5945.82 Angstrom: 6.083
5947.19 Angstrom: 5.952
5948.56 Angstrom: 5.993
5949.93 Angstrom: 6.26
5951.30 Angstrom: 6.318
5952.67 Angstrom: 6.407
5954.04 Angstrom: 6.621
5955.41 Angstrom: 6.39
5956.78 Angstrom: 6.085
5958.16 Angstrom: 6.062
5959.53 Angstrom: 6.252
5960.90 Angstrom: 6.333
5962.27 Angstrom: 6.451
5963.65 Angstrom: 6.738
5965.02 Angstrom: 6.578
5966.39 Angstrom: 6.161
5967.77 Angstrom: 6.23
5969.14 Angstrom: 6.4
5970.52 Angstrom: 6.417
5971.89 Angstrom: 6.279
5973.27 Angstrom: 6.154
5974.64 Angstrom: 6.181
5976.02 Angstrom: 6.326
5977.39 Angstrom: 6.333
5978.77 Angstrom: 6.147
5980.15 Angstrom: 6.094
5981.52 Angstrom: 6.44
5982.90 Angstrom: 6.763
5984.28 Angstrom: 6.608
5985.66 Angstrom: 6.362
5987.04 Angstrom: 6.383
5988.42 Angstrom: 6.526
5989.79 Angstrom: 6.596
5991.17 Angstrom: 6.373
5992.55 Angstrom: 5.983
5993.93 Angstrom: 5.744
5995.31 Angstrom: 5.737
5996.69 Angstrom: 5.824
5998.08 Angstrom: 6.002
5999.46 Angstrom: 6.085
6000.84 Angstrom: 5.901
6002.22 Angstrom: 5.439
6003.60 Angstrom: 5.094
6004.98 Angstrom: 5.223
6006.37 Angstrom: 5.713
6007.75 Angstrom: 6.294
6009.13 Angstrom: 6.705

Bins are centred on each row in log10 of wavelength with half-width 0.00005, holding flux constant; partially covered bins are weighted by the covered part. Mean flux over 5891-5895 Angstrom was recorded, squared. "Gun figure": 36.7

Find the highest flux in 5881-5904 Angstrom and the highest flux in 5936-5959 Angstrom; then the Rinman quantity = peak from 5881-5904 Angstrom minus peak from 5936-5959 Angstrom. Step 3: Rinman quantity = 0.59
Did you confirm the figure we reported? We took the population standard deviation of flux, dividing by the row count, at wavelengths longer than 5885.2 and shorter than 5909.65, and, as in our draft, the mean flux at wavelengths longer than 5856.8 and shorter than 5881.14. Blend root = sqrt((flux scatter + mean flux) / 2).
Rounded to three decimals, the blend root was 1.852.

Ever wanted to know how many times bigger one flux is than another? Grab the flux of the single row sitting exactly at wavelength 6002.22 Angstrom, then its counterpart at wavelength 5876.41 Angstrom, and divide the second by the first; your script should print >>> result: 1.48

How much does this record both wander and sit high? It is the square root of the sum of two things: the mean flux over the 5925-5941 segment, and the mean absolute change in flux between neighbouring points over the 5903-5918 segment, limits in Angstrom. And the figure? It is 2.59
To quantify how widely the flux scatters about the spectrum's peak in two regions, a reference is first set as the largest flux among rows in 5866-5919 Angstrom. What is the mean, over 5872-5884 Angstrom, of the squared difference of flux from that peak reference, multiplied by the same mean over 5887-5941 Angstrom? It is 6.4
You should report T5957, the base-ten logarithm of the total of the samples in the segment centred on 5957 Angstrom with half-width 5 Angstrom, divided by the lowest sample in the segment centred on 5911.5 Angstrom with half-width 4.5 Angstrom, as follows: 0.91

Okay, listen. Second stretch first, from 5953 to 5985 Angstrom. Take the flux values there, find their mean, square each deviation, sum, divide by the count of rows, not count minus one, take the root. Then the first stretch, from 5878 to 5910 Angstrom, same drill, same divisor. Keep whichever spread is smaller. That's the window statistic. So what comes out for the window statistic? 0.201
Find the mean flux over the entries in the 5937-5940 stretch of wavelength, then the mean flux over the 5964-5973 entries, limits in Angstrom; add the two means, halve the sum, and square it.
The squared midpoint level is 40.2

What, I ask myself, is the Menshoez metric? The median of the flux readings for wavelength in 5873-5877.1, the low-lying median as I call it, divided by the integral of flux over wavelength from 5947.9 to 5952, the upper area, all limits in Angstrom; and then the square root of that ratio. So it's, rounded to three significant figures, 0.563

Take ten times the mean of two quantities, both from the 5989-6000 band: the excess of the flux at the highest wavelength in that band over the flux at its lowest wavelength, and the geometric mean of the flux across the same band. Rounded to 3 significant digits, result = 27.6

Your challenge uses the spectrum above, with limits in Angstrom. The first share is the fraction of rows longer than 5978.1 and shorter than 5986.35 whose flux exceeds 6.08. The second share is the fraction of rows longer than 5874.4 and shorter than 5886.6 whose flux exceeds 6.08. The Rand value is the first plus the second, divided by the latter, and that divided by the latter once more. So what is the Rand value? 2.4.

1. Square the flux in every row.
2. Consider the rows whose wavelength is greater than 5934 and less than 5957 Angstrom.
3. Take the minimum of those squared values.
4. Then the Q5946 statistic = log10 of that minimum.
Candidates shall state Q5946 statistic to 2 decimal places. 1.55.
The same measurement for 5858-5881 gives 1.43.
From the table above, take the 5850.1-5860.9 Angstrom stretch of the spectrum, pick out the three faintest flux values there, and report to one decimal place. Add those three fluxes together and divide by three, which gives 5.5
